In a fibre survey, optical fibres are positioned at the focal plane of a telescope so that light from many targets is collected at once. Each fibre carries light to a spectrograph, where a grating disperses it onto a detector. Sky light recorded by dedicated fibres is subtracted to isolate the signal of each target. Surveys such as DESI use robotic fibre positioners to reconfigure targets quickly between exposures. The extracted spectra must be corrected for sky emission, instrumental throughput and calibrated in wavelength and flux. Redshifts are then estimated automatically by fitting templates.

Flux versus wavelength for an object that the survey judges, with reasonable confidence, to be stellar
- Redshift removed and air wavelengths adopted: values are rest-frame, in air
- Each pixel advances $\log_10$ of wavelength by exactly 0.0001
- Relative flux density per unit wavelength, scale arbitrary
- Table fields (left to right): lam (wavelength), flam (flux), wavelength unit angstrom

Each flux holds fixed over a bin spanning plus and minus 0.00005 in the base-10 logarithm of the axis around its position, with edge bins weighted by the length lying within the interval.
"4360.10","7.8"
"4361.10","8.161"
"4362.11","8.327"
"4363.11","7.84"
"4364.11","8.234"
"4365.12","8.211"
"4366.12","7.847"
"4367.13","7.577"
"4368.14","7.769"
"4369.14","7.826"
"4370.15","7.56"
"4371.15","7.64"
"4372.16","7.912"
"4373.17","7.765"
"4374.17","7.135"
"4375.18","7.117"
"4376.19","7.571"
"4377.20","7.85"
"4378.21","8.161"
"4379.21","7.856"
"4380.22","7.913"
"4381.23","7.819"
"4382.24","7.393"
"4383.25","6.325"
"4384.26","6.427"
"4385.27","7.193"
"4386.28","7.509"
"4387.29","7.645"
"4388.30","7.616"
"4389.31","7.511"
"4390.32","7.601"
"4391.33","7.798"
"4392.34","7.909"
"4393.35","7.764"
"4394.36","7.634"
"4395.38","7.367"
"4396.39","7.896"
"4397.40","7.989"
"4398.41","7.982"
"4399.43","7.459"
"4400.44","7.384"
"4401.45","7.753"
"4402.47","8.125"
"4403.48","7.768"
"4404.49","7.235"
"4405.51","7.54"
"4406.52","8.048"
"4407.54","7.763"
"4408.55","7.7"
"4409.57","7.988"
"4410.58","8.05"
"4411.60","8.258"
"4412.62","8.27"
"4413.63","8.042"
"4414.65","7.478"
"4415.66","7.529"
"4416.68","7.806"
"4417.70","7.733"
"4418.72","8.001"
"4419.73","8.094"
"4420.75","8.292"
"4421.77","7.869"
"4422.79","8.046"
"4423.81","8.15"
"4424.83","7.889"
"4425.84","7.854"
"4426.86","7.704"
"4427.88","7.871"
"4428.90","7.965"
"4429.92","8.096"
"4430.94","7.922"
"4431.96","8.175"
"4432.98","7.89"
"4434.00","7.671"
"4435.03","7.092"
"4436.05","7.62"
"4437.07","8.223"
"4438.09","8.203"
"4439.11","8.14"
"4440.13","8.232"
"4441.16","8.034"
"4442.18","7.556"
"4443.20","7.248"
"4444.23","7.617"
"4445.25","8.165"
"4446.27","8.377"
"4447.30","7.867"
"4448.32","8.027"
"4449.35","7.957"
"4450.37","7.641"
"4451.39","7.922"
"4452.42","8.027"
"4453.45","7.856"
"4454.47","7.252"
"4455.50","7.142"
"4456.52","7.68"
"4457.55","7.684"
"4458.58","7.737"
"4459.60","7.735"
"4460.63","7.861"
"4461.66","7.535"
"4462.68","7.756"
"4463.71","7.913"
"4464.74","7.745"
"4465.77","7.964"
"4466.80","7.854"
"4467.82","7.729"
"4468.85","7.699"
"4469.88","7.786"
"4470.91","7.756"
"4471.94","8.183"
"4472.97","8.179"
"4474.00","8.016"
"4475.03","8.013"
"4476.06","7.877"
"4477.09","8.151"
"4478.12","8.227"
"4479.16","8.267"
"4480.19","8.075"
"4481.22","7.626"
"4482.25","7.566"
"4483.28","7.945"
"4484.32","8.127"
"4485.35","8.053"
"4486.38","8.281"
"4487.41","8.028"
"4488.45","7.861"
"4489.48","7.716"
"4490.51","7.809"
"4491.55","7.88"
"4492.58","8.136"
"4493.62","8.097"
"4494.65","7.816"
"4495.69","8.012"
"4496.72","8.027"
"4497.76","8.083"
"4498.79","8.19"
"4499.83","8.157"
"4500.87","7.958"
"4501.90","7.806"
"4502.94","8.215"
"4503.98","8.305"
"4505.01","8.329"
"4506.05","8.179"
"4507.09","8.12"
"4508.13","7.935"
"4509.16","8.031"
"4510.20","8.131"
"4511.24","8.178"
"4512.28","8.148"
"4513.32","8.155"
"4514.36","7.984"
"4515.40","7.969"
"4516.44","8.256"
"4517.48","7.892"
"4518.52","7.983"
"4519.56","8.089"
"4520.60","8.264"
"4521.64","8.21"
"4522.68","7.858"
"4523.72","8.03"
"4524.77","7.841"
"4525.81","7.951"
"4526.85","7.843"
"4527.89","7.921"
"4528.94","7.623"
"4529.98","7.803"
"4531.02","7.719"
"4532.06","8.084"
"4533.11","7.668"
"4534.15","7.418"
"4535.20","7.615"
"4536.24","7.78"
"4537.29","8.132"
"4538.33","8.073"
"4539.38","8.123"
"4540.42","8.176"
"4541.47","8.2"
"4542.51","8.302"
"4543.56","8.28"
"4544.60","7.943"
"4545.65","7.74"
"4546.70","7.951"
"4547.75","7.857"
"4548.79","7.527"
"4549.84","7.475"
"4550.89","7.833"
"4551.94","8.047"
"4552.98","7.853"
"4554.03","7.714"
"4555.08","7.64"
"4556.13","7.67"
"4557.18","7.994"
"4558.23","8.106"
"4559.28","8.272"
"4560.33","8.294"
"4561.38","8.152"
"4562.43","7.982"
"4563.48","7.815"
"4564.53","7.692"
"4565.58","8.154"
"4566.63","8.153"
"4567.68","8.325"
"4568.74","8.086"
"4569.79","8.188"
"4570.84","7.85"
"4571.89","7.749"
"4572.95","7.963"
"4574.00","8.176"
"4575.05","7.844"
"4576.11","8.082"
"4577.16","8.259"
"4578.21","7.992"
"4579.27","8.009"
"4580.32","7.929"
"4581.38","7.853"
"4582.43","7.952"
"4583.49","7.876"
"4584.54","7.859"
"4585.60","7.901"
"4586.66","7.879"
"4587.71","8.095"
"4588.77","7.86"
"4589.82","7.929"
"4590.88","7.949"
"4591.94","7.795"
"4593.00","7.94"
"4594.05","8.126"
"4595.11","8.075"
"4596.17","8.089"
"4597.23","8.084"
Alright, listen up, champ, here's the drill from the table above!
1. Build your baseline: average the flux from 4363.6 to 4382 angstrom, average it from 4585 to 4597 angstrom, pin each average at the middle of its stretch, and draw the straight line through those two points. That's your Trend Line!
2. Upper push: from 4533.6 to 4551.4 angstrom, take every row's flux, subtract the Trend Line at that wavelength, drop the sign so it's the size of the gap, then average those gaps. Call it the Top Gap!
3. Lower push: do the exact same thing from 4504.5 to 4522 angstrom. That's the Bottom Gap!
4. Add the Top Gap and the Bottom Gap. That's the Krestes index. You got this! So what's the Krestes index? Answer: 0.45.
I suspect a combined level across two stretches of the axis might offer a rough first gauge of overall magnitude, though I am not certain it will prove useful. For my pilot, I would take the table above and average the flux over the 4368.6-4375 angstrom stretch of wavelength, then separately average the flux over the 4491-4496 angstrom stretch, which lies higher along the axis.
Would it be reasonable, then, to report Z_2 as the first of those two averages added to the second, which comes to 15.6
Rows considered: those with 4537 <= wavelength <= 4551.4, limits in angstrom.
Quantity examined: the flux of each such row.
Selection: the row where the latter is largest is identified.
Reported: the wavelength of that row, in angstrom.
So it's 4542.51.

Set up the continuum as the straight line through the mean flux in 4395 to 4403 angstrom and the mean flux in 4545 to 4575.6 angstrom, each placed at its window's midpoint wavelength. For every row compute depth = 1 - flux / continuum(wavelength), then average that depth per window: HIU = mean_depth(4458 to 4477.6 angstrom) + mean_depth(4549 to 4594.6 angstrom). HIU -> -0.01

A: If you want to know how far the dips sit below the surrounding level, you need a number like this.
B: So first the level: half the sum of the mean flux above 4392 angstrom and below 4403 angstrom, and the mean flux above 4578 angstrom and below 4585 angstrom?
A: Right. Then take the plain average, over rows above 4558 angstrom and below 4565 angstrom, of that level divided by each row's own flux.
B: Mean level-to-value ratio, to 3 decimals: 0.975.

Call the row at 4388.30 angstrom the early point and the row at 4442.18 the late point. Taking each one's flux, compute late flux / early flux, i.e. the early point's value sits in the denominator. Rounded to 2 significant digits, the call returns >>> 0.99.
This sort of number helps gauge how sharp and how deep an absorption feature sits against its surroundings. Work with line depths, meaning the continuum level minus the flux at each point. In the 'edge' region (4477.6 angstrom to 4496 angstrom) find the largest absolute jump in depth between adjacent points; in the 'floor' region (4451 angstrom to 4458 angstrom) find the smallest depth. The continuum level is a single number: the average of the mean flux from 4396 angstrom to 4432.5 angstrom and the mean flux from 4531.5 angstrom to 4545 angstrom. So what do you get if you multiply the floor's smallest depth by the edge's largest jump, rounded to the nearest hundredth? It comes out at -0.04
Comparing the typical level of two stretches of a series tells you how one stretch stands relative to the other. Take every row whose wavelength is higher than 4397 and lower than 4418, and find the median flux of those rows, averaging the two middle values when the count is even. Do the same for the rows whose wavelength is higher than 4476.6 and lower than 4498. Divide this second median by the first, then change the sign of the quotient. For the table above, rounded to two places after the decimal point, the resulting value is -1.03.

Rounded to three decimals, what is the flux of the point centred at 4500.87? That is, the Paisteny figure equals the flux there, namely 7.958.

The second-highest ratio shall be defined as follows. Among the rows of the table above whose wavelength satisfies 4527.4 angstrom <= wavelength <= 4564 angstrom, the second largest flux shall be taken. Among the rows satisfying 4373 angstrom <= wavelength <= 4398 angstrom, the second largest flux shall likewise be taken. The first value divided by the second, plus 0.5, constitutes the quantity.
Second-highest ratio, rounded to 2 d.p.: 1.54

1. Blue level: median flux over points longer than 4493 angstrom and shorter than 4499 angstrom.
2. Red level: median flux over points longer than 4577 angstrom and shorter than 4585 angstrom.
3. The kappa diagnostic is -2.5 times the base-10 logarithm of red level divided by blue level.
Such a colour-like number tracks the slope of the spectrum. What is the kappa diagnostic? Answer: 0.016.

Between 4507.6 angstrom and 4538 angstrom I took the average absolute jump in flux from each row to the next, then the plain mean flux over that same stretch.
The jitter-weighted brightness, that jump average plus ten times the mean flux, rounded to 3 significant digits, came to 79.7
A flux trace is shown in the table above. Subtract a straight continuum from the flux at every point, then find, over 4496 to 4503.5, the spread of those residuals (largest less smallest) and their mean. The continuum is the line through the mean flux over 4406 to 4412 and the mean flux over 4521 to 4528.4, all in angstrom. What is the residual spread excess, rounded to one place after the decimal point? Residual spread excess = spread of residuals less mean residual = 0.3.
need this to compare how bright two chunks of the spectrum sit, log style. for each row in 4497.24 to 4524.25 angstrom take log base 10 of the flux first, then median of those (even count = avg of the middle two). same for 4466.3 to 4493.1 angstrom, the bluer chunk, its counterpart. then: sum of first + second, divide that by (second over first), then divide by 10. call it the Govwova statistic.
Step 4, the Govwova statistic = 0.1828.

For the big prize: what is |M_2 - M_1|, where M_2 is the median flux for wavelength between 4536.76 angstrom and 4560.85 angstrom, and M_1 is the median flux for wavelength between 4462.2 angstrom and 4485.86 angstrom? 0.05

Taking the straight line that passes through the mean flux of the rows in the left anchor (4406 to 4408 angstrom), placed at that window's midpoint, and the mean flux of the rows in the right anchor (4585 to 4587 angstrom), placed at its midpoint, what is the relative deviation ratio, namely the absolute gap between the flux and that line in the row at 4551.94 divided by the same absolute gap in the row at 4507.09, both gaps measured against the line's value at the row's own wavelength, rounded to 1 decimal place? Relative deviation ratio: 0.7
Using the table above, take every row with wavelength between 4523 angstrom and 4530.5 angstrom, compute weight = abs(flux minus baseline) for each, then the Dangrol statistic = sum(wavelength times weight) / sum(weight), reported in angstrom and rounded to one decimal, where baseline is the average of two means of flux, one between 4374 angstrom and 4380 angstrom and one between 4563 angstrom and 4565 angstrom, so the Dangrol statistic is 4526.2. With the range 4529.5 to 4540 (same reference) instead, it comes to 4536.0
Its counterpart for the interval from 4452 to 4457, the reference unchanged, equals 4454.3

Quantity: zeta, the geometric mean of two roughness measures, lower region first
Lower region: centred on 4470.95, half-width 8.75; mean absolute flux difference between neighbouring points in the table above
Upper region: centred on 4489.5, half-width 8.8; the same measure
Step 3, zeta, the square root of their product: 0.141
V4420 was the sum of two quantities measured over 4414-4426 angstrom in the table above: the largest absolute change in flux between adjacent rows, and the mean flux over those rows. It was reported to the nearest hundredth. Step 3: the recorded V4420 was 8.32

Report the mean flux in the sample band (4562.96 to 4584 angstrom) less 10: -2.00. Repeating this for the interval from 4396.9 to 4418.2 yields -2.20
